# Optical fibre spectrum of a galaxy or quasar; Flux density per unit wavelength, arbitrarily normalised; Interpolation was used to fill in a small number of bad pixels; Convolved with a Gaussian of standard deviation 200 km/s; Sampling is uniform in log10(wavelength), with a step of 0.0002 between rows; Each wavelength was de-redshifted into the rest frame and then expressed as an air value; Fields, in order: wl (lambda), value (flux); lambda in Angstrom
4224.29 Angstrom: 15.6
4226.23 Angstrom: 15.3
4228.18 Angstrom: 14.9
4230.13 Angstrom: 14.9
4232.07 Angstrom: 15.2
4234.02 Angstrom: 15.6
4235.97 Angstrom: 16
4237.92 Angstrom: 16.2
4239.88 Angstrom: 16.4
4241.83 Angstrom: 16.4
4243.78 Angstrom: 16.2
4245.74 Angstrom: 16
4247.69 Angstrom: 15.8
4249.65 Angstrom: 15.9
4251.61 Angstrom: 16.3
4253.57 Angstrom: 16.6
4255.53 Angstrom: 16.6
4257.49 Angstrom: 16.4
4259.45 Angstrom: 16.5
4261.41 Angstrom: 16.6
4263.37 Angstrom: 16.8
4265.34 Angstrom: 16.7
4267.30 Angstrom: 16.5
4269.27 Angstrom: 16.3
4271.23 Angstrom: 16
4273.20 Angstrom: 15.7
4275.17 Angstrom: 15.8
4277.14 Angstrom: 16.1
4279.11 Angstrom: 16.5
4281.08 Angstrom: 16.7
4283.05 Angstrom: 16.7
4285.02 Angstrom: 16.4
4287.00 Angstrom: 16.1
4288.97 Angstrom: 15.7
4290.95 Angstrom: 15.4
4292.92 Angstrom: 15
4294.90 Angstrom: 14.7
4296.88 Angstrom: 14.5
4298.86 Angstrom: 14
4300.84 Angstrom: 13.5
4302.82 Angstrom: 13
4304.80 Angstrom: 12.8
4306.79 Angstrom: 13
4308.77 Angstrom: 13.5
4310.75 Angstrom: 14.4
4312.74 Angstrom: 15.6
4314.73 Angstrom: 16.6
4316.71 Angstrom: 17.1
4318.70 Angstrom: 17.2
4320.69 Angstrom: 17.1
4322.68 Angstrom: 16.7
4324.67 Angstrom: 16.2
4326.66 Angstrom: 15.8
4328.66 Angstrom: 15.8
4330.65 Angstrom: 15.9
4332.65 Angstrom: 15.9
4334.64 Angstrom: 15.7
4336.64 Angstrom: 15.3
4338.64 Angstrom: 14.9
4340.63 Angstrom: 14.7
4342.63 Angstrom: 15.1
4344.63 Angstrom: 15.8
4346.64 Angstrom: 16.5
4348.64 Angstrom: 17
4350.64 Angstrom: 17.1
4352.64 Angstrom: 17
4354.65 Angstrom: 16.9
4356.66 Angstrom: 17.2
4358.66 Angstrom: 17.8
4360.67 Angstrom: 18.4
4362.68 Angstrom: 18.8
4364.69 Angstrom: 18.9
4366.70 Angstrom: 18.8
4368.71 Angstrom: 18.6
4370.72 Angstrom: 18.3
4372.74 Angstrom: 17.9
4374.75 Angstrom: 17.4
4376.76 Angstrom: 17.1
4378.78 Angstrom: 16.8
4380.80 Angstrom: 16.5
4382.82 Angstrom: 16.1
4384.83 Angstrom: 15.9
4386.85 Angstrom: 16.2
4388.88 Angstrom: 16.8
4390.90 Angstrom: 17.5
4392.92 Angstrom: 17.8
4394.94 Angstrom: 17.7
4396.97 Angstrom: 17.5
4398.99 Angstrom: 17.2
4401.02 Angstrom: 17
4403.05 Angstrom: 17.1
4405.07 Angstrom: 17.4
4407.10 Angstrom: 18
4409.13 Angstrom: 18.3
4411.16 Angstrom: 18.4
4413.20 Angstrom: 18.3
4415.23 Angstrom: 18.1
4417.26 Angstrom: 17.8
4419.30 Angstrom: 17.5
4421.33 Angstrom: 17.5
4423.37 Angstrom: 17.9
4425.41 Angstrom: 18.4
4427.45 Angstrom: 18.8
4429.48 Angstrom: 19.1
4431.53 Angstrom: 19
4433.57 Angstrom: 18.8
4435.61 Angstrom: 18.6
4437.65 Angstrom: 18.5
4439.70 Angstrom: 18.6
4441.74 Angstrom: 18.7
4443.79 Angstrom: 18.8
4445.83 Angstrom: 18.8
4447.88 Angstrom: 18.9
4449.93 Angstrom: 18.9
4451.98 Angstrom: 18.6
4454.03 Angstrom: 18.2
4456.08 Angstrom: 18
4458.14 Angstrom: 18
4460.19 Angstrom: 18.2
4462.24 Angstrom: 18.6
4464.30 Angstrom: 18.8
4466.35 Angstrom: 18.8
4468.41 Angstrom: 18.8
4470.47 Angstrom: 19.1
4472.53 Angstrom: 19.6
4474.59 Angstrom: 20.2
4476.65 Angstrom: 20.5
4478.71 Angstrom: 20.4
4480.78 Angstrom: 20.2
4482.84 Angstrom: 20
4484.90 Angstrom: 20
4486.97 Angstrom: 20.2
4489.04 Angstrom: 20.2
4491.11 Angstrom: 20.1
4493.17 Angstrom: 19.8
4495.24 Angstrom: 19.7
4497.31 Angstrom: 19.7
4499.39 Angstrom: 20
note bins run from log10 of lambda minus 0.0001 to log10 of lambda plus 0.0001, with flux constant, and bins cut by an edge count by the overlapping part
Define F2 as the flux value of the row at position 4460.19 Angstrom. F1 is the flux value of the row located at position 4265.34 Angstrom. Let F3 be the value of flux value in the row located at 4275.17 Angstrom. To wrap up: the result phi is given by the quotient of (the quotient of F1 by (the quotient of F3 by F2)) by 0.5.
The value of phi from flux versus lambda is 38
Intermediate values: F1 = 16.7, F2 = 18.2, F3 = 15.8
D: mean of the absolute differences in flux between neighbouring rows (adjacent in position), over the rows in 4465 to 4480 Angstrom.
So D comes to 0.30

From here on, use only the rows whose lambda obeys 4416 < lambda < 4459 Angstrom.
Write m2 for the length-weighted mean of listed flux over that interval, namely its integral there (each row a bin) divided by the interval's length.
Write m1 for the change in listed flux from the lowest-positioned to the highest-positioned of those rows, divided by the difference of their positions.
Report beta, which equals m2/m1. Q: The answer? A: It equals 3770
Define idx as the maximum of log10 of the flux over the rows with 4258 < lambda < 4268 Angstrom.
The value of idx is 1.23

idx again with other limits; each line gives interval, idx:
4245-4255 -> 1.22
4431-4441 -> 1.28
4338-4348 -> 1.22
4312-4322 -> 1.24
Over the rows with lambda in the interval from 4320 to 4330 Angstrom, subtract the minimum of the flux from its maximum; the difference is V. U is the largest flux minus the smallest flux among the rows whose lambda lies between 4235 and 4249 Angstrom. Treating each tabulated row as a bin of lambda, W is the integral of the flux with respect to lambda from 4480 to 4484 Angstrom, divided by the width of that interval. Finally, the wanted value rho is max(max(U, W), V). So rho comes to 20.1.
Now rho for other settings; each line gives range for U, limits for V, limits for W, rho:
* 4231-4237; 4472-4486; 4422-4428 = 18.3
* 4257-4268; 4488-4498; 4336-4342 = 15.0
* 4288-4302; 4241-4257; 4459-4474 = 18.9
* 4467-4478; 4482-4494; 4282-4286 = 16.6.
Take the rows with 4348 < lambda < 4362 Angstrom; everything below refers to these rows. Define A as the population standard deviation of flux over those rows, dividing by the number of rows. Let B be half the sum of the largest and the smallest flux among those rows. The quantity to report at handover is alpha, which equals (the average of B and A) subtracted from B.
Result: 8.6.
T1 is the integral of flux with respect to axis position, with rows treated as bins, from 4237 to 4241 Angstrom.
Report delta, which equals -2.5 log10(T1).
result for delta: -4.53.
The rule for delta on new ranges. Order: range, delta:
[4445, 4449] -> -4.69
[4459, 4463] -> -4.67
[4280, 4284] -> -4.56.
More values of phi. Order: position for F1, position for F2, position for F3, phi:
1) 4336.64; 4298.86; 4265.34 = 26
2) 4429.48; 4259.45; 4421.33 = 36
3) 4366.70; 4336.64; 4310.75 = 40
